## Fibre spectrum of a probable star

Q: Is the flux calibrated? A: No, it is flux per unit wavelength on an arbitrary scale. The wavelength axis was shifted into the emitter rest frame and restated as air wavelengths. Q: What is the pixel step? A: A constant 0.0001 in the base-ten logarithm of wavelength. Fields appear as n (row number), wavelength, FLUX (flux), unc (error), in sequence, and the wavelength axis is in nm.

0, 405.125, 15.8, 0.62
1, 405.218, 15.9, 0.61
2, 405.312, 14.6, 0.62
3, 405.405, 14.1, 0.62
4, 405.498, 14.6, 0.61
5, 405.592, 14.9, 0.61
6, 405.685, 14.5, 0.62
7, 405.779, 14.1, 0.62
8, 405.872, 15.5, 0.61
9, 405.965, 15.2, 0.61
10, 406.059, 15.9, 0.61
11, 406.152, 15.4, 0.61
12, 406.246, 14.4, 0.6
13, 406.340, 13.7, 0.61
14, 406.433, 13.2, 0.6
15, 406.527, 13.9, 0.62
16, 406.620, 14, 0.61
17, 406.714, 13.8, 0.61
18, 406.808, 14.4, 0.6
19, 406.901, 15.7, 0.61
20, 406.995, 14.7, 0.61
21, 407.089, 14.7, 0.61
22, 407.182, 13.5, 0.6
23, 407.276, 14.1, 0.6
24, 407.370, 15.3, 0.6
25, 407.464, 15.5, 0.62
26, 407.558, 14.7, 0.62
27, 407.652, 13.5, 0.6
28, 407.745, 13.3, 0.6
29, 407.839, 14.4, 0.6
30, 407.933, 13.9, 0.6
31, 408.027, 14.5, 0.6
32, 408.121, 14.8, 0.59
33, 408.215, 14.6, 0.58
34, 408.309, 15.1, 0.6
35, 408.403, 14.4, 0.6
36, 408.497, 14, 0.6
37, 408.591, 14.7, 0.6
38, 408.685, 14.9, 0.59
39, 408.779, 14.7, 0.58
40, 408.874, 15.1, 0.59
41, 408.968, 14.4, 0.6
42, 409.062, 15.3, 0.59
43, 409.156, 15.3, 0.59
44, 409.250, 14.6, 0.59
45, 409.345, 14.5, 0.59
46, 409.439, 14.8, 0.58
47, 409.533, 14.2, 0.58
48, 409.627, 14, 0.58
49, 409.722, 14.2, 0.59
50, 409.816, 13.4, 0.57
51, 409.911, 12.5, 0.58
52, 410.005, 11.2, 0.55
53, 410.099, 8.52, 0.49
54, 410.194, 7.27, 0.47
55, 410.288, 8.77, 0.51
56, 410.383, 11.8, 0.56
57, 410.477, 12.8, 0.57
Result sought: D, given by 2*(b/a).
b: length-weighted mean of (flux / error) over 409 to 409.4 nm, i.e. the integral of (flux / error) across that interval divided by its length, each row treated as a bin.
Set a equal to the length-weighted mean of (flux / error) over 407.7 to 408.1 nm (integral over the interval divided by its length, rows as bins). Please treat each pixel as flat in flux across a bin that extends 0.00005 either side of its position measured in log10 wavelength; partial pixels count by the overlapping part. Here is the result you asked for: 2.15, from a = 23.5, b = 25.3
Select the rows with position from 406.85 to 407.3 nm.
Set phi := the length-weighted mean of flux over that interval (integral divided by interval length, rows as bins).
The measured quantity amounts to 14.6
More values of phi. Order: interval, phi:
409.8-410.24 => 10.4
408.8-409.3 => 14.9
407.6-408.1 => 14.0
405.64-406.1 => 15.0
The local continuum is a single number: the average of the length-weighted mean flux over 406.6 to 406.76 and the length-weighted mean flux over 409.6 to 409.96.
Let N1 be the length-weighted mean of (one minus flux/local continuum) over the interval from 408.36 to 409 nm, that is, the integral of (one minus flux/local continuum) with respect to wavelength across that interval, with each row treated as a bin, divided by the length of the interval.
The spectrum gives -0.069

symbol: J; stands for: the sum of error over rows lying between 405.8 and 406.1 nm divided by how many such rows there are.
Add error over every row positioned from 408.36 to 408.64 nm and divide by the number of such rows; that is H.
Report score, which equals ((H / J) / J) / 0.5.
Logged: 3.22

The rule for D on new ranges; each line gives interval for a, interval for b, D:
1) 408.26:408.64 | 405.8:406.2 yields 2.08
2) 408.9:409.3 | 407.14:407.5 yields 1.91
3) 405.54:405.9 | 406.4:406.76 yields 1.88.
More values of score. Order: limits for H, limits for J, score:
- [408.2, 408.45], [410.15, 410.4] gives 4.50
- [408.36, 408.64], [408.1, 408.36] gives 3.45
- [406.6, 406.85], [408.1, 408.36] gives 3.49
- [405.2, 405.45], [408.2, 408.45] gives 3.50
